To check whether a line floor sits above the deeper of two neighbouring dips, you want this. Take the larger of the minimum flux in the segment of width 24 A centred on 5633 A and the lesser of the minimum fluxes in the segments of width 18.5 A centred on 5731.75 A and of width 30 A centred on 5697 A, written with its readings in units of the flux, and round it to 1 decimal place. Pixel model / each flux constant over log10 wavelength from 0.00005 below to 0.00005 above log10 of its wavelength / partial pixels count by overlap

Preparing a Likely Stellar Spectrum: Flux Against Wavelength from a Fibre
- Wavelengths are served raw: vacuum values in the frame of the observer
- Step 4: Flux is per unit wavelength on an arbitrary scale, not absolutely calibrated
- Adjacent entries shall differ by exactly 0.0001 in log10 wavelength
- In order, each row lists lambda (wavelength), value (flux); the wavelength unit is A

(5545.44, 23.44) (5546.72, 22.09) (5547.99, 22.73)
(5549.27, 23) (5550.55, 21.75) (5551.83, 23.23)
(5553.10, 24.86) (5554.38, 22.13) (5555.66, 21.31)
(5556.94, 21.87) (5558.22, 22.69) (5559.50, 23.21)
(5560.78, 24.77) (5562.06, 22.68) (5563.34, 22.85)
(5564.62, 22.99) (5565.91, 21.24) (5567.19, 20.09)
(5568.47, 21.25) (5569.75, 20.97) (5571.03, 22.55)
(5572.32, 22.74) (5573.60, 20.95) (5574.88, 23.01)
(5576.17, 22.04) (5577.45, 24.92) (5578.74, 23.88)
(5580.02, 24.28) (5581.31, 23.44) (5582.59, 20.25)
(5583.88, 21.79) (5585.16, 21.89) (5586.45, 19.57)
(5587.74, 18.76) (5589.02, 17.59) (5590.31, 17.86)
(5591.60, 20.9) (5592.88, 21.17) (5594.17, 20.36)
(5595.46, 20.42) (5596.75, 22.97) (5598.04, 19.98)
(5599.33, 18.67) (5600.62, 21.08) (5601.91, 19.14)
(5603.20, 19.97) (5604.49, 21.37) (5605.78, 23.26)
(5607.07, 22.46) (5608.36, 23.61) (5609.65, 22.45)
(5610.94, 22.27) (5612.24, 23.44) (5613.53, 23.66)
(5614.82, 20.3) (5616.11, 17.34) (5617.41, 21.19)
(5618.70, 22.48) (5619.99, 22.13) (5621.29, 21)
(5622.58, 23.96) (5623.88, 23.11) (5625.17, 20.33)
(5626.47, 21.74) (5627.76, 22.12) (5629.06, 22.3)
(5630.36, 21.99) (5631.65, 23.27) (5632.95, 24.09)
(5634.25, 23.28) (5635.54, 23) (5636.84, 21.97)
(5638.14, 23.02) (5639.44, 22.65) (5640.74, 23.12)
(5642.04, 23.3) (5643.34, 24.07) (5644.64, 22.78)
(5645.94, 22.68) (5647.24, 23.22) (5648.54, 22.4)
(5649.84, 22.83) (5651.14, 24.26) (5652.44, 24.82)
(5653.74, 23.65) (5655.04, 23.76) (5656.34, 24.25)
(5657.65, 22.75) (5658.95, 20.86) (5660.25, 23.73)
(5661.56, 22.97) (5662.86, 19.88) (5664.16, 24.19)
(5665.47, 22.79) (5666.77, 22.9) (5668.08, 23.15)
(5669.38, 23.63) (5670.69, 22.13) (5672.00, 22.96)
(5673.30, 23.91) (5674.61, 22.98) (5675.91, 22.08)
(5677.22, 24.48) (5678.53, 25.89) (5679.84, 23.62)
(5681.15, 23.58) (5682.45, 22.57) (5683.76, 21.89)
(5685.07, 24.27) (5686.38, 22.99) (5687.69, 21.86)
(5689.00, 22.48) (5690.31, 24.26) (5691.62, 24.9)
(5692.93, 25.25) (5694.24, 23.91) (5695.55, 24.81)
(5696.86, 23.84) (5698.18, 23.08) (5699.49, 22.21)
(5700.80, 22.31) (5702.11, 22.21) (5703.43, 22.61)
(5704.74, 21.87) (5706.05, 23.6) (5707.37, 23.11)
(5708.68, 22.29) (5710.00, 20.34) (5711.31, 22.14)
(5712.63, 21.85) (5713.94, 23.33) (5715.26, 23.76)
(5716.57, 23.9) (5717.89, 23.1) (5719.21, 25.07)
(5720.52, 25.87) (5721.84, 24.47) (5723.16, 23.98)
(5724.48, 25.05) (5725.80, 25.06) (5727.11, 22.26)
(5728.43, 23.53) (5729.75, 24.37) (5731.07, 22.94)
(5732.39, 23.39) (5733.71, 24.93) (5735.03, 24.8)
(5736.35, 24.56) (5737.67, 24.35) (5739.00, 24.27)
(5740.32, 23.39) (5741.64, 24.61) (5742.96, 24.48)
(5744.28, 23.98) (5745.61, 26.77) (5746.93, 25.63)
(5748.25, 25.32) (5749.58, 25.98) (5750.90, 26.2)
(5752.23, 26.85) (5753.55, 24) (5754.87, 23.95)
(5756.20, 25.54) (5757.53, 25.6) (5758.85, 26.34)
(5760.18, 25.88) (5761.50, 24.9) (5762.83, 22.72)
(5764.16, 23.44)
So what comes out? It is 20.3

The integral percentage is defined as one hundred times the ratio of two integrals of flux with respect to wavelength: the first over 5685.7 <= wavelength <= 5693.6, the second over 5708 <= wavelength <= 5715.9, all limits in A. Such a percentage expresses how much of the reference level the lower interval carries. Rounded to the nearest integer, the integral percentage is 106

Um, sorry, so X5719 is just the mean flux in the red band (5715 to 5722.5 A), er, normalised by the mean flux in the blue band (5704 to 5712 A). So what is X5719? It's 1.10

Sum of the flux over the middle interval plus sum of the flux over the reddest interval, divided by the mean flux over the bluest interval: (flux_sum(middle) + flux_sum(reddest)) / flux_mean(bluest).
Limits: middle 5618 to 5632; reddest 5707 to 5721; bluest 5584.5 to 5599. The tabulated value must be 24.8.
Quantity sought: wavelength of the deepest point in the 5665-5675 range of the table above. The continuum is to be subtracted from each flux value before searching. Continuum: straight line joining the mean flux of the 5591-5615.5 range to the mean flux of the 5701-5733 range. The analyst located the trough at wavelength 5670.69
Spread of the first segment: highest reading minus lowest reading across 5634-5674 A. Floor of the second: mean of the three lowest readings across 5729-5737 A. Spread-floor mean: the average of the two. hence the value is 14.3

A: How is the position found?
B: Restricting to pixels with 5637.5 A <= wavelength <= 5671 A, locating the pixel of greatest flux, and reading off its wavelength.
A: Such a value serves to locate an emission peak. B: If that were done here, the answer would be 5652.44 A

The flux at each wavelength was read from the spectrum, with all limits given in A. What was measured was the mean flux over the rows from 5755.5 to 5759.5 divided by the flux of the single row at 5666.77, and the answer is 1.13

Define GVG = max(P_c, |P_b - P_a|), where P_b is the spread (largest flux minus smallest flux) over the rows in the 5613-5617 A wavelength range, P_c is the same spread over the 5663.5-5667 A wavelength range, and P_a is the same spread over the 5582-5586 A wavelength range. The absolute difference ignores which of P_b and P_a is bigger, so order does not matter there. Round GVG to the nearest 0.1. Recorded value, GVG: 4.7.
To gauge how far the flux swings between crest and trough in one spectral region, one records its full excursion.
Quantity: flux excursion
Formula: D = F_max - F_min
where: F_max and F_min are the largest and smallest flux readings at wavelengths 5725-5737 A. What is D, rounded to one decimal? 2.8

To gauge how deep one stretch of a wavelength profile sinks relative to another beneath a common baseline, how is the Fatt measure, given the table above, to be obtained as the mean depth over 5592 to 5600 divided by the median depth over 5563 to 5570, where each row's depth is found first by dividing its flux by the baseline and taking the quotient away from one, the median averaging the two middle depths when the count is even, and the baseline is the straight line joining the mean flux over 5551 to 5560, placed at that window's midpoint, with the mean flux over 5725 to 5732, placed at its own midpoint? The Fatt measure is 1.5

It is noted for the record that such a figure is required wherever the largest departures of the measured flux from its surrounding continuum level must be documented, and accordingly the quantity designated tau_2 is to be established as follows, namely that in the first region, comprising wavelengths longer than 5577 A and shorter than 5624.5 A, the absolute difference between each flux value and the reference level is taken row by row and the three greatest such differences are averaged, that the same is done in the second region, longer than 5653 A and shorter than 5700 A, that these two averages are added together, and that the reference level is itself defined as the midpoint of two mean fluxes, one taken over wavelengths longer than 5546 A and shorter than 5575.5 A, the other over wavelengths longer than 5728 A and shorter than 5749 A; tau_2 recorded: 8.7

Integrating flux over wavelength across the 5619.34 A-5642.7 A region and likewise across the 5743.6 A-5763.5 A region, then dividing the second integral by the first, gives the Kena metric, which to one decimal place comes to 1.0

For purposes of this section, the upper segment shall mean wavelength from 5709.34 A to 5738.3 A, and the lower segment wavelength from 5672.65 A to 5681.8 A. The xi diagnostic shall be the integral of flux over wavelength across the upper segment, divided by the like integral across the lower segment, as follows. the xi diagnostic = 3.2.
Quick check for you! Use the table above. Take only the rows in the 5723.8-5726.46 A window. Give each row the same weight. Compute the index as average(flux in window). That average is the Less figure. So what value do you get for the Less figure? 25.1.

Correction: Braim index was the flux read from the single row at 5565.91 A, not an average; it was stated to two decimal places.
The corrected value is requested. 21.24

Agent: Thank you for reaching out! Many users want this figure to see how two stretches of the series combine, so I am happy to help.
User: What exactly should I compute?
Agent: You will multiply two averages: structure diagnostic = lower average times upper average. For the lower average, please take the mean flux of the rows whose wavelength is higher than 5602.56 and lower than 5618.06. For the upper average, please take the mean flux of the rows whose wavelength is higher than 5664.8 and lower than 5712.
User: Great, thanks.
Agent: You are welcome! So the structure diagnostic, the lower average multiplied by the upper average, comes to 504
